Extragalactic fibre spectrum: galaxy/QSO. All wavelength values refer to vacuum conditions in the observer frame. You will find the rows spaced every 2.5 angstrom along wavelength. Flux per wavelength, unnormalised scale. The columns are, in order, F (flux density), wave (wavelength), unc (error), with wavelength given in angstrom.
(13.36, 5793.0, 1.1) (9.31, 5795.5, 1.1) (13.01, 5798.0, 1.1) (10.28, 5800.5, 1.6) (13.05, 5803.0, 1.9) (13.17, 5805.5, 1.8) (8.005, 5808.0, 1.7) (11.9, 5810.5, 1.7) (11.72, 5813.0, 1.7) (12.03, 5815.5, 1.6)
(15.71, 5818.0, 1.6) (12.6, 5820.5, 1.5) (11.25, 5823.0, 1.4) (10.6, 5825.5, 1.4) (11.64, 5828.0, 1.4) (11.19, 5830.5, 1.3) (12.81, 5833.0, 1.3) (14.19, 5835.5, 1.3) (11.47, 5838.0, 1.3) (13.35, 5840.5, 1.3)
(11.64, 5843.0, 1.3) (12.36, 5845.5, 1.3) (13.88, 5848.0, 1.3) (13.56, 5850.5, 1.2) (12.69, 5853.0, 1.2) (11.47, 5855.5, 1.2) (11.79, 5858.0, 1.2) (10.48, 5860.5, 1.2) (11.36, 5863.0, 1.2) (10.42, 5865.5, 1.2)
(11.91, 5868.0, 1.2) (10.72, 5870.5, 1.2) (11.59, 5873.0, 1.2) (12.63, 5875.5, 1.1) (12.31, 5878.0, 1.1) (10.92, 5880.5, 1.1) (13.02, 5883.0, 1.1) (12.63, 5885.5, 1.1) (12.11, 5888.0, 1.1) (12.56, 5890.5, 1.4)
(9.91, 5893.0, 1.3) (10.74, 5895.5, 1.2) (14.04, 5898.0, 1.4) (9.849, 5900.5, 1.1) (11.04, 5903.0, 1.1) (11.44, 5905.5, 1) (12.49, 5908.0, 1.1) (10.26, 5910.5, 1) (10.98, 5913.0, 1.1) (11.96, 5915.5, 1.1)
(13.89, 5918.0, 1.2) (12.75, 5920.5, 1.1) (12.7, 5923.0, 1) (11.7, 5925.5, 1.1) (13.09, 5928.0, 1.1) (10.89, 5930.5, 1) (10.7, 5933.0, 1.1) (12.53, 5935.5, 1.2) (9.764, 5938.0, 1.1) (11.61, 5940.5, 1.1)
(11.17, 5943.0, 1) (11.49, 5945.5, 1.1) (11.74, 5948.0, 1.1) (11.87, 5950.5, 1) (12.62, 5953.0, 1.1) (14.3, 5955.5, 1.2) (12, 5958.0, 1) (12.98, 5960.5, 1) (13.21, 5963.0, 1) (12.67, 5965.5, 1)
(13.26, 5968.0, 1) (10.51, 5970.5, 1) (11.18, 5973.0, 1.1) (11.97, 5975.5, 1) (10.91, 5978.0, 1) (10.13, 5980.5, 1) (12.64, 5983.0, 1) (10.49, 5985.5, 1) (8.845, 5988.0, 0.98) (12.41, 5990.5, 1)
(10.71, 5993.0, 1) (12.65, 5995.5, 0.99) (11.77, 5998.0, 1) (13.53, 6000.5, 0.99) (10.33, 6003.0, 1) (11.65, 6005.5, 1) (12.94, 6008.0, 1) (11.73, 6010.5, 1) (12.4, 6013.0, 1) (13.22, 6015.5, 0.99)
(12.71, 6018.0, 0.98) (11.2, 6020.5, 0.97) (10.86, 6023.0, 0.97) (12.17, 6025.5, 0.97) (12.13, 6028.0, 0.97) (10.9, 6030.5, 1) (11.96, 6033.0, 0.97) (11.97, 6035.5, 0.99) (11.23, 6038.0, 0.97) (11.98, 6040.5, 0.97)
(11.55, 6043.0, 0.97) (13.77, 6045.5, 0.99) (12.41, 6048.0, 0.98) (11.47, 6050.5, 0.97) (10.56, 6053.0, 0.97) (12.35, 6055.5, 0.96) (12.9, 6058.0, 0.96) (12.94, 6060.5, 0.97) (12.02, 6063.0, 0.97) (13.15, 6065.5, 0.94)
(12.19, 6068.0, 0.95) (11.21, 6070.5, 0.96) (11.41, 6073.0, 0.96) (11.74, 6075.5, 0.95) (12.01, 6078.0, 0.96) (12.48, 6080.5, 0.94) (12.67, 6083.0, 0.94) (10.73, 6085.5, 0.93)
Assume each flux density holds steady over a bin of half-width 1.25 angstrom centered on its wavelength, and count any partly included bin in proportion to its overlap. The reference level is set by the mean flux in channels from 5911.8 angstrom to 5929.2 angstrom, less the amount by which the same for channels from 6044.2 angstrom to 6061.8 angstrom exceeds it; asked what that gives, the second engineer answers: 12.5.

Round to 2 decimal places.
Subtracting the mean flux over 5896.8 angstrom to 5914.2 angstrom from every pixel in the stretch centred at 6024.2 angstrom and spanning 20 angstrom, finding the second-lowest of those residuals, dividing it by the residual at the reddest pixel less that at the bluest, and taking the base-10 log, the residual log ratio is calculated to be -0.37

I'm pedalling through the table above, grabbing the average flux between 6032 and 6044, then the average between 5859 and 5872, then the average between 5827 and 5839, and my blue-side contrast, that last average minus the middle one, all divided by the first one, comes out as 0.109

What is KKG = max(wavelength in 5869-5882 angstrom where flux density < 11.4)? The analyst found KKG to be 5880.5 angstrom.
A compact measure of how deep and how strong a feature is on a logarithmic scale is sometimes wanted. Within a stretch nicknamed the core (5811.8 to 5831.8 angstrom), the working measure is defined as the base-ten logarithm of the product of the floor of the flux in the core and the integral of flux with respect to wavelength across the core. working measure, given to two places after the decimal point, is 3.41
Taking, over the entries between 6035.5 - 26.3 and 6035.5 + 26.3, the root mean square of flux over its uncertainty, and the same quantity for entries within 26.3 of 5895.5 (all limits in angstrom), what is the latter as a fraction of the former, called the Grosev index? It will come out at 0.84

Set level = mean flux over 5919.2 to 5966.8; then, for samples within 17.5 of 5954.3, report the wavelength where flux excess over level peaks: 5955.5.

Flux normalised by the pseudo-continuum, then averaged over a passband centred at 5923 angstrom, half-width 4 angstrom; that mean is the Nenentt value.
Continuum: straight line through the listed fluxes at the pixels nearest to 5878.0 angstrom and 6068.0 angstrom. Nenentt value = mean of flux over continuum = 1.01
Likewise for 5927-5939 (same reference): 0.93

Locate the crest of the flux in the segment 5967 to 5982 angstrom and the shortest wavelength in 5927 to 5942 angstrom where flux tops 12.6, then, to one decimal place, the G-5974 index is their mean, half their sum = 5948.0 angstrom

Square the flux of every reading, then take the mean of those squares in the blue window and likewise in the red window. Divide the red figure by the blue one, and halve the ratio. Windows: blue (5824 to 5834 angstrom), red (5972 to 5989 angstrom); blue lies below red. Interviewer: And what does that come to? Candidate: 0.45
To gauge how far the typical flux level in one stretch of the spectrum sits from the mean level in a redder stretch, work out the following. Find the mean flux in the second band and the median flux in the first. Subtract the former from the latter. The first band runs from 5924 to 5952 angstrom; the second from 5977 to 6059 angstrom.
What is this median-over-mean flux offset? -0.16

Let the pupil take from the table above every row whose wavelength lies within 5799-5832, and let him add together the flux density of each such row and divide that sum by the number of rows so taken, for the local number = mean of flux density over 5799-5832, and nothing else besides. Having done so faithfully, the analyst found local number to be 11.8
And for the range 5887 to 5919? 11.6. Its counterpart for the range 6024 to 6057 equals 11.9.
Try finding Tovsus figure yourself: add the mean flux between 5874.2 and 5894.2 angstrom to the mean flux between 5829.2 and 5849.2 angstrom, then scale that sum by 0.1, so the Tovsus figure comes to 2.462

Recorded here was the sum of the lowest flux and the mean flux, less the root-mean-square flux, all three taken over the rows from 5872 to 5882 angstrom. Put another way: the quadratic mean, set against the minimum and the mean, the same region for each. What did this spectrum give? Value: 10.9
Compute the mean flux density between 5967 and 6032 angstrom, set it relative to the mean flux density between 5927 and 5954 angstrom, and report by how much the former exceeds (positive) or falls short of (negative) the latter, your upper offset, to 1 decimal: 0.1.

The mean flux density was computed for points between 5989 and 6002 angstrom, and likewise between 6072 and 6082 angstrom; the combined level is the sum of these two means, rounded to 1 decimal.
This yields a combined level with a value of 24.1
